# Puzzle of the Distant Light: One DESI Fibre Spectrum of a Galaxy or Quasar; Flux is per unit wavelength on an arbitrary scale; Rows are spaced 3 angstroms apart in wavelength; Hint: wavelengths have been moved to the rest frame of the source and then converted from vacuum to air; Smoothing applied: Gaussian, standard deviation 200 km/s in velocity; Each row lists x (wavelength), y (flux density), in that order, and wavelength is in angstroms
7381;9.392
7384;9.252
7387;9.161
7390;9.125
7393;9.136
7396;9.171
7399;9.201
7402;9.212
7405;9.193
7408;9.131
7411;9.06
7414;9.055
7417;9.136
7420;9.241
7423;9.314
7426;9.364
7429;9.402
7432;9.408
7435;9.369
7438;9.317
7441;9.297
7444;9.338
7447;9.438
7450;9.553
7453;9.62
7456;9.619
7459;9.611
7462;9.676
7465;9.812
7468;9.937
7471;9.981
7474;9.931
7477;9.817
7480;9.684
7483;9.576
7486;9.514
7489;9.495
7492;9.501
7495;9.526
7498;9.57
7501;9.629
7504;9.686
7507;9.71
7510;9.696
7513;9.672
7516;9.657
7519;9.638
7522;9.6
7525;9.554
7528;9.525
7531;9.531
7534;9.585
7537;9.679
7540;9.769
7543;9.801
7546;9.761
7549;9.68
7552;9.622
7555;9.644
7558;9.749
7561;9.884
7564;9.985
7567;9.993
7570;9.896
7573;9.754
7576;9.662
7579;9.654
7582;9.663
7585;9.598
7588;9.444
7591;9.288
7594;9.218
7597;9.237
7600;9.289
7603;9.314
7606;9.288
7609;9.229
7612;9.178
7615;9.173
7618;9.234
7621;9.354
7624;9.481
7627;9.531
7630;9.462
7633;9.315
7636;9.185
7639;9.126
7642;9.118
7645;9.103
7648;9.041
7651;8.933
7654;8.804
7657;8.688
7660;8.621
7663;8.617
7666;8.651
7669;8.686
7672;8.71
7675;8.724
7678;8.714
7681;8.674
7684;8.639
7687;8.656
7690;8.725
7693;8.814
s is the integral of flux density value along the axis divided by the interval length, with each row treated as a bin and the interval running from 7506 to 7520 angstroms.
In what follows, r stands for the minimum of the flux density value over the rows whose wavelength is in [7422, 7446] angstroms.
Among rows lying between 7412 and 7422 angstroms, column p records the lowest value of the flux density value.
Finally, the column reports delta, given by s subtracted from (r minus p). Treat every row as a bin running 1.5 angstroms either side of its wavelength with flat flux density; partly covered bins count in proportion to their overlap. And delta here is -9.43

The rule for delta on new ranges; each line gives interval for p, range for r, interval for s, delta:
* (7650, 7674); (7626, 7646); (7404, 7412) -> -8.64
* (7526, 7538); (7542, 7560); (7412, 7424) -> -9.08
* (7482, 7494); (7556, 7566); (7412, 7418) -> -8.84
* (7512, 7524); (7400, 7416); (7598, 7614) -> -9.80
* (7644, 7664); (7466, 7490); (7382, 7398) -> -8.30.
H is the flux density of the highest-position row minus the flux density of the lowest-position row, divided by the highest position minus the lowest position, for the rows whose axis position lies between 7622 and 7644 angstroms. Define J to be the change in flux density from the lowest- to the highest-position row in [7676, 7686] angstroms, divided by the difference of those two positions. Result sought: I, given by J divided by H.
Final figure 0.6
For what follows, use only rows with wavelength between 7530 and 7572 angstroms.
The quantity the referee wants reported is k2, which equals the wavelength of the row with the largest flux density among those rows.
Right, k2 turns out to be 7567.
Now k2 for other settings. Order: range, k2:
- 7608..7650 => 7627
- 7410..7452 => 7450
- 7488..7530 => 7507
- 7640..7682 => 7642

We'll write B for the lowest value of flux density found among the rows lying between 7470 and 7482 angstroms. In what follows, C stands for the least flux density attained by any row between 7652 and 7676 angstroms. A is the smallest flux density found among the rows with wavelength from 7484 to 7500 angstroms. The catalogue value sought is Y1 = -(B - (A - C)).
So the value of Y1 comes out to -8.8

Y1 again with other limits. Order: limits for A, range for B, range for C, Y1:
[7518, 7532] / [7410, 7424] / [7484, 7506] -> -9.0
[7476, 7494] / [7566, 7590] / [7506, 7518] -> -9.6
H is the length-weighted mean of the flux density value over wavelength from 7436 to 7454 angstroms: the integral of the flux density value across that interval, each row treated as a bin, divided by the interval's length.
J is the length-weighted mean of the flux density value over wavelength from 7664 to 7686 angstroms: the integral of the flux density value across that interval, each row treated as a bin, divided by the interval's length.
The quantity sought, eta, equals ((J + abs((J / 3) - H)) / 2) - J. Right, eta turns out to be -1.08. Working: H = 9.4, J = 8.68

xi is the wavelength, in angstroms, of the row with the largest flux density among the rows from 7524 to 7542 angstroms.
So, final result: 7540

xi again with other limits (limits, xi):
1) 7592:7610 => 7603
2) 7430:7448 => 7447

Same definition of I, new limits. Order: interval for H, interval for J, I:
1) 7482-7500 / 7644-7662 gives 80.3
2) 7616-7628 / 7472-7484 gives -1.2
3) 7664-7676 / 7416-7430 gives 2.7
